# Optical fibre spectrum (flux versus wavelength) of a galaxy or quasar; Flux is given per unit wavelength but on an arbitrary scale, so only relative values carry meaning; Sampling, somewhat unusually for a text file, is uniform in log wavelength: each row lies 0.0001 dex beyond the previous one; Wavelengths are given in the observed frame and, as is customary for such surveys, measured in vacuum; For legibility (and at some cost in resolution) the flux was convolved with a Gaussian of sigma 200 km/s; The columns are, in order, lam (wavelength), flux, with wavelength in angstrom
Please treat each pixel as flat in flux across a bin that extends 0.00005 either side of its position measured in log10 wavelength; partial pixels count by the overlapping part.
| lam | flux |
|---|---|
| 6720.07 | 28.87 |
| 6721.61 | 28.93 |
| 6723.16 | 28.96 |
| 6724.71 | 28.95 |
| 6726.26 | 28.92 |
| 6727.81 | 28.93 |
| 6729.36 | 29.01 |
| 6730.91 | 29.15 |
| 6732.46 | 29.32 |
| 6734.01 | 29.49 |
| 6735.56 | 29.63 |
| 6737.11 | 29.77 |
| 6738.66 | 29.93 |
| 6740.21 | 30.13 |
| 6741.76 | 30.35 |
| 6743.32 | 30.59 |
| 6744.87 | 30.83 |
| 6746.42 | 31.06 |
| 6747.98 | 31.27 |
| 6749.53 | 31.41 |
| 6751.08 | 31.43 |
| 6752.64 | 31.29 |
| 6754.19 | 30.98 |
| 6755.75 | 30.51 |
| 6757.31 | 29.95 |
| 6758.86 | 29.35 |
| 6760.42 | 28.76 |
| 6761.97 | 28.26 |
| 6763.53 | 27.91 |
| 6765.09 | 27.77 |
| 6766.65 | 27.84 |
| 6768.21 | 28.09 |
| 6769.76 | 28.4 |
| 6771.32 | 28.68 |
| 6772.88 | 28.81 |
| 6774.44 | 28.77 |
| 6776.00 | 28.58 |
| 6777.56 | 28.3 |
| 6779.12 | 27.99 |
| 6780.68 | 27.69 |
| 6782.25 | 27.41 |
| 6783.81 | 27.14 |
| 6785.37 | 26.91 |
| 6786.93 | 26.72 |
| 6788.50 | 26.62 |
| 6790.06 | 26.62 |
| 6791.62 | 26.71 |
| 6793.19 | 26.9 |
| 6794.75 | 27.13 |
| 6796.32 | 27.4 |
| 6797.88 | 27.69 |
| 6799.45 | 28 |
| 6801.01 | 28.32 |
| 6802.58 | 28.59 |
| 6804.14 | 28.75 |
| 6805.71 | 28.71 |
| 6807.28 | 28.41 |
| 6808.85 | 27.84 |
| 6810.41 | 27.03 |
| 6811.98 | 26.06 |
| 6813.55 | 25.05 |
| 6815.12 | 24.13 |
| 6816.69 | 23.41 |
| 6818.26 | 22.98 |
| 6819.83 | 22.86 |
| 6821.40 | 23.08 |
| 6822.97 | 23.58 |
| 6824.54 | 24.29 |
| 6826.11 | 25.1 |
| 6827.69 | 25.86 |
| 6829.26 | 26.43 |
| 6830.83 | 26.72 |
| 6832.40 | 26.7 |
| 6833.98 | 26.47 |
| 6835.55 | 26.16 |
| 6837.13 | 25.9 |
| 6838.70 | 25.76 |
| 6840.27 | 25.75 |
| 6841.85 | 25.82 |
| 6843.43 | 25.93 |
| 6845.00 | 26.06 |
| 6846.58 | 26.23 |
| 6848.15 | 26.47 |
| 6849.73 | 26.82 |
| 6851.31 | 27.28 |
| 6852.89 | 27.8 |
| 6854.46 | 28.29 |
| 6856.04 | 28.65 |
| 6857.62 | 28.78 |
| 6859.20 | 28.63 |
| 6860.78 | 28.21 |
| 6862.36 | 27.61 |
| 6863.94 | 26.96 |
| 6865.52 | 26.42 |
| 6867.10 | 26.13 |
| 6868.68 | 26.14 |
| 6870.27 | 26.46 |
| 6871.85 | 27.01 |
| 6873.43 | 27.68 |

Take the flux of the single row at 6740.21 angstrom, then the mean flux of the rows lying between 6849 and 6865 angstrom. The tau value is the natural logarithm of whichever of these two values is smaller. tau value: 3.33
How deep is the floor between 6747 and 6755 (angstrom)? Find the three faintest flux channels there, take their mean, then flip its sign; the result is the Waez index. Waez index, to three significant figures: -31.2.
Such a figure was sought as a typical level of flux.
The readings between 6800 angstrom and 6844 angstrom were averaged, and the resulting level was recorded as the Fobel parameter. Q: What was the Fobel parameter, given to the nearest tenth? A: 25.9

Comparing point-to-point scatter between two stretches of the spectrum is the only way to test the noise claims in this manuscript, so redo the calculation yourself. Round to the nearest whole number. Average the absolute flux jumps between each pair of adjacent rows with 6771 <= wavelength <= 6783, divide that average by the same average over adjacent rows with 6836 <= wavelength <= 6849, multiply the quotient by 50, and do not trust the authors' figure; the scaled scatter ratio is 88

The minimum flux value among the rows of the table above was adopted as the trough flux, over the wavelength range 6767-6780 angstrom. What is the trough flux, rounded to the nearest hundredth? 27.99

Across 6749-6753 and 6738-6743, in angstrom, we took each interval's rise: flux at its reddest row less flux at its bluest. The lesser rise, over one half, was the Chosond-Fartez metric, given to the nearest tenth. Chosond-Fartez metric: -0.2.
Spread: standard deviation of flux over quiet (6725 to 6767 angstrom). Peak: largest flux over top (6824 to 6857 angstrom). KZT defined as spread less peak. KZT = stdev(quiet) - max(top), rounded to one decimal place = -27.5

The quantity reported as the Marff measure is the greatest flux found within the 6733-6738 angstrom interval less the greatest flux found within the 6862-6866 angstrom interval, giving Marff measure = 2.2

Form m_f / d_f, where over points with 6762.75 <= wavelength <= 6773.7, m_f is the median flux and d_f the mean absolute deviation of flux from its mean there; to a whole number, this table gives 79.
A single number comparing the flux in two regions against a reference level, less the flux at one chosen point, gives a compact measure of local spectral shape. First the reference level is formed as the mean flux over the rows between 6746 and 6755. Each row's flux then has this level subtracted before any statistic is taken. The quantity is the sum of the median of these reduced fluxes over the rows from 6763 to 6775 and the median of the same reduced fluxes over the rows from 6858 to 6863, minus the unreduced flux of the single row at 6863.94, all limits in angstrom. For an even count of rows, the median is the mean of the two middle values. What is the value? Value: -33.0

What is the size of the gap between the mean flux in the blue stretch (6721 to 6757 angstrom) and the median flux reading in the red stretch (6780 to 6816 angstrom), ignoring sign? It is 2.9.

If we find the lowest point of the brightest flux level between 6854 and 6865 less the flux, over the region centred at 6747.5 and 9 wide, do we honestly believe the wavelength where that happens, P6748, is 6751.08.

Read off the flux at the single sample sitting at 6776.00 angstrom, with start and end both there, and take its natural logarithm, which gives 3.35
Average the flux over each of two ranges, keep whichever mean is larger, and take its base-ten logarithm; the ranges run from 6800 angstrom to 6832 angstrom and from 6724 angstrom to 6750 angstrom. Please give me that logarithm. 1.48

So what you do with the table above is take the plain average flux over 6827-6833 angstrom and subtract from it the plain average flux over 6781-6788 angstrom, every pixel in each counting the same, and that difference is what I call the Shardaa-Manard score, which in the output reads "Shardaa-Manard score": -0.6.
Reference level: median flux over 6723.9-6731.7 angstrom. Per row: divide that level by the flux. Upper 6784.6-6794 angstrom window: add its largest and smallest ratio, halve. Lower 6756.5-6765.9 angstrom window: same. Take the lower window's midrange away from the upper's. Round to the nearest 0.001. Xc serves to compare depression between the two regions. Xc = 0.077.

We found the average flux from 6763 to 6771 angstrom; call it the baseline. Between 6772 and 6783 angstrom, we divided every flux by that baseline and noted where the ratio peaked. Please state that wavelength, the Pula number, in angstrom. 6772.88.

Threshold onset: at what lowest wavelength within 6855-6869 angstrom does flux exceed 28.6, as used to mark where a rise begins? 6856.04 angstrom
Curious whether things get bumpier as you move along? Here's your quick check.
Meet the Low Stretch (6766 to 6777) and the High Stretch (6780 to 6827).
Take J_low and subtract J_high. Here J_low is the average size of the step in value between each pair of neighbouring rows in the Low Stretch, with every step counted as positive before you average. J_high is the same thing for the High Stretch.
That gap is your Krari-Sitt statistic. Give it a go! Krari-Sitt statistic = -0.19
